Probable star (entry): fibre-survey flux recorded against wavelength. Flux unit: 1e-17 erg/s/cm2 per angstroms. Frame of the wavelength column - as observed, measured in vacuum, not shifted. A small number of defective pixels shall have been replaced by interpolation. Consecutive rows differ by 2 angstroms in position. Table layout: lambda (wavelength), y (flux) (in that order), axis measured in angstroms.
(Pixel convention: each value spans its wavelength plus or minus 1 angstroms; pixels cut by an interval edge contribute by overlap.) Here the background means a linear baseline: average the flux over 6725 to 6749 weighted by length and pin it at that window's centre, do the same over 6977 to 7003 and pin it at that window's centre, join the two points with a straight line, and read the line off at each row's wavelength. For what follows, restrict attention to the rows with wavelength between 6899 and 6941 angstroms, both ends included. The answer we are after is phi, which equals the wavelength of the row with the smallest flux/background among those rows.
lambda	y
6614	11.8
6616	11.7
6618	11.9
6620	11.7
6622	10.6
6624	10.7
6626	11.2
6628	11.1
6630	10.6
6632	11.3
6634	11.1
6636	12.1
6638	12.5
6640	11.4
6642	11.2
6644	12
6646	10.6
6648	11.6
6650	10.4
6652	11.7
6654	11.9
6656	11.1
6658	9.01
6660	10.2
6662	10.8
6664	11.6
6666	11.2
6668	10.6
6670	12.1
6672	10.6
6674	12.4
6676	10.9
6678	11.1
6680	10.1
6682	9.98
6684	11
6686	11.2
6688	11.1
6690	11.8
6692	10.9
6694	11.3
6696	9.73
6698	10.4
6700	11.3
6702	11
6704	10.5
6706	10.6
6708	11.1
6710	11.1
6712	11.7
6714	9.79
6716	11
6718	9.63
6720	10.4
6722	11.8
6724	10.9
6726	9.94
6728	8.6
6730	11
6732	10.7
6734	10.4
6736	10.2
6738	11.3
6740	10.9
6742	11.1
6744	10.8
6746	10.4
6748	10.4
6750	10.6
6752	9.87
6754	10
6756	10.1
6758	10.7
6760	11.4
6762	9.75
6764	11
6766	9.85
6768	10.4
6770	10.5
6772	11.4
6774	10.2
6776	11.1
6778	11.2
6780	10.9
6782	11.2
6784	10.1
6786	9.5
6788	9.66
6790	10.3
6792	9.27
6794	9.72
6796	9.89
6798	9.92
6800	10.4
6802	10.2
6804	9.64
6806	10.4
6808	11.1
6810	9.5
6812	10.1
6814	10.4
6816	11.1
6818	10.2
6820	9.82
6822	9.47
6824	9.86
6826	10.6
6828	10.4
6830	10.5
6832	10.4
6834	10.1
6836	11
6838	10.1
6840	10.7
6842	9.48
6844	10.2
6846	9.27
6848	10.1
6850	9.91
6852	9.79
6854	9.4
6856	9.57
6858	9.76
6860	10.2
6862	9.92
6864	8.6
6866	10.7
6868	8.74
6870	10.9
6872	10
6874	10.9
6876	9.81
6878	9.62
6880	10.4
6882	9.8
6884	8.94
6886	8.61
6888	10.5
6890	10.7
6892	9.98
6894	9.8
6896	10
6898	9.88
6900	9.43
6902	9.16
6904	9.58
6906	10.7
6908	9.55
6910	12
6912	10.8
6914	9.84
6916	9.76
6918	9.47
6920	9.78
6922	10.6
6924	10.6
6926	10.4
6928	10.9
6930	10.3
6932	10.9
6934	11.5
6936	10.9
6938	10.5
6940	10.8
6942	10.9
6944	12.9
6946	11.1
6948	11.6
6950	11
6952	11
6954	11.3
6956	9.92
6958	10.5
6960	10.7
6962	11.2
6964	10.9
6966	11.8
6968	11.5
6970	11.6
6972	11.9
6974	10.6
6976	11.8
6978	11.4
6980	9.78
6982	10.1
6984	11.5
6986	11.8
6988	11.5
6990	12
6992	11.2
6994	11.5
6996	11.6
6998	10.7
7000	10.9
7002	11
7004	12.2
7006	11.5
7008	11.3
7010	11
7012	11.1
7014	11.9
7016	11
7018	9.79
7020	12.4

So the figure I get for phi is 6902 angstroms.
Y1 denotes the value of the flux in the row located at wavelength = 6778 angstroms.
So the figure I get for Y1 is 11.2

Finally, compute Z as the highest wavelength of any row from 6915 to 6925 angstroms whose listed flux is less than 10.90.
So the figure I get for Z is 6924 angstroms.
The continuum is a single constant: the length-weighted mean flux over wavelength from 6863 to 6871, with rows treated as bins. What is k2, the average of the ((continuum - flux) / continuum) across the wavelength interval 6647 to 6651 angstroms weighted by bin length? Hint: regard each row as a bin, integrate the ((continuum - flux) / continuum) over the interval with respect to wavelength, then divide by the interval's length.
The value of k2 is -0.13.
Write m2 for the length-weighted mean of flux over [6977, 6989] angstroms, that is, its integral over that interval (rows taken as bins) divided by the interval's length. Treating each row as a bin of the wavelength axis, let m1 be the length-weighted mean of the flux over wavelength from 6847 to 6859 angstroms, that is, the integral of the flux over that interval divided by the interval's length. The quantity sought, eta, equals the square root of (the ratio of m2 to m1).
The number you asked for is 1.06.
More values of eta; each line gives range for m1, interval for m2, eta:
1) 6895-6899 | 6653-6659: 1.04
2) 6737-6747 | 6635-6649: 1.03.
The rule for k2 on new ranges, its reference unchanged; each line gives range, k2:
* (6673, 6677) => -0.20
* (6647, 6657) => -0.16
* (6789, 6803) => -0.02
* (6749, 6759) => -0.05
